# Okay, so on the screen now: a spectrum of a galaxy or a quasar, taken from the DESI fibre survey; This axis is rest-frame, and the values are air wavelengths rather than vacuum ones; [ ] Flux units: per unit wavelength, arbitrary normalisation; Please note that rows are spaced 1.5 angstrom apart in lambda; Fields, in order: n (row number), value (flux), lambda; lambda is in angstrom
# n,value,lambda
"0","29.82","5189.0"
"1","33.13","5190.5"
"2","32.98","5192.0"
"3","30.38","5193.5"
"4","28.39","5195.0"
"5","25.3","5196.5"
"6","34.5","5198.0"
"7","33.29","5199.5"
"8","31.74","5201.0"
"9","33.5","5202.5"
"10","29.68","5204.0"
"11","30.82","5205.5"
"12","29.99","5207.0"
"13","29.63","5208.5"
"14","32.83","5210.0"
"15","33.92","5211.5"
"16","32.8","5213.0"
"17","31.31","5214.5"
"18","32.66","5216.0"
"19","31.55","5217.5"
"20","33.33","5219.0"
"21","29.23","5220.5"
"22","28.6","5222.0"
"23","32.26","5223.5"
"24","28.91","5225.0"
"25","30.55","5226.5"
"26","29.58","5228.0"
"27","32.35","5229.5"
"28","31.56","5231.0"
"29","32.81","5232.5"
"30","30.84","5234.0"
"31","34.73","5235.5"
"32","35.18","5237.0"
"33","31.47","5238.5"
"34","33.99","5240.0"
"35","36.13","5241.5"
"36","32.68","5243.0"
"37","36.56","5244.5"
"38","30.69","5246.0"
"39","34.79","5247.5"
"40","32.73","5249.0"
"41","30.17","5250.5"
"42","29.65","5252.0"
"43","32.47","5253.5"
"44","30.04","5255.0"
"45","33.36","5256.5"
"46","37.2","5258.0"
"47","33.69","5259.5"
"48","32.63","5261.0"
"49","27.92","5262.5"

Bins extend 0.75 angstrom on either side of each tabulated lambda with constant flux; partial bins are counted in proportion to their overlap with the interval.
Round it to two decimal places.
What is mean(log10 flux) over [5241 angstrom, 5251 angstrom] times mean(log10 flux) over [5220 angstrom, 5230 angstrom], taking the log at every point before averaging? 2.25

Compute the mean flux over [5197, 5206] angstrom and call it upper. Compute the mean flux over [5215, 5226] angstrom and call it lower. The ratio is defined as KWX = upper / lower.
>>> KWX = 1.04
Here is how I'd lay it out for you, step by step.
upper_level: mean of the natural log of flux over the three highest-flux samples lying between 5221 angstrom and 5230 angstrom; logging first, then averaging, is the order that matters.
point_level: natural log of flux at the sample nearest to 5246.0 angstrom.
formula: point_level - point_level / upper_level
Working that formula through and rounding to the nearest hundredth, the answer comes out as 2.43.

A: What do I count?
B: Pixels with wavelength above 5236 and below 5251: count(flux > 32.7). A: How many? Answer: 6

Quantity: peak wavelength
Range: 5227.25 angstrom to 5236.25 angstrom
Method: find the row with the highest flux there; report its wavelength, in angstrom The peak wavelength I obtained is 5235.5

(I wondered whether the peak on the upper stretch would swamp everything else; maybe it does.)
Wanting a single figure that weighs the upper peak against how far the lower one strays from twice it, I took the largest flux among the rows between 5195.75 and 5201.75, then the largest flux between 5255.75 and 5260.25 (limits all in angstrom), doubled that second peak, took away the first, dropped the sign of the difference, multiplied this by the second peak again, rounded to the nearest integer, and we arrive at 1484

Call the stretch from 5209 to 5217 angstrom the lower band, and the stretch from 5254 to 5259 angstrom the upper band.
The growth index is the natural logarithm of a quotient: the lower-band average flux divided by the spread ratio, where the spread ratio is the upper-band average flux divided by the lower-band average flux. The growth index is 3.46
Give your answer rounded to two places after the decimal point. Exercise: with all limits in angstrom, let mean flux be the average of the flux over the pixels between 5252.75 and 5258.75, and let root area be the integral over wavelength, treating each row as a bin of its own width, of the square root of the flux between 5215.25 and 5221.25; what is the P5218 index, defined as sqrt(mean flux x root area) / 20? 1.68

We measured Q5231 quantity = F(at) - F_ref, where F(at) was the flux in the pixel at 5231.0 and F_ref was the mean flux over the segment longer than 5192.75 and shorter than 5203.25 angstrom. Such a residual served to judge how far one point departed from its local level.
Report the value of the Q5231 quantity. 1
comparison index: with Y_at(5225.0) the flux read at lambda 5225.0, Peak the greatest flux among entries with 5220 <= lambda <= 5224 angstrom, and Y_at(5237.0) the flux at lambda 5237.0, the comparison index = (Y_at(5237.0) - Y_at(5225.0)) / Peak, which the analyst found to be 0.19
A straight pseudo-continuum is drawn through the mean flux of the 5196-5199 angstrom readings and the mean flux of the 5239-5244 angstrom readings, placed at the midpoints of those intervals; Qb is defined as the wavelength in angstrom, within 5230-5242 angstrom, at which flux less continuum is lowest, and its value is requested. 5234.0 angstrom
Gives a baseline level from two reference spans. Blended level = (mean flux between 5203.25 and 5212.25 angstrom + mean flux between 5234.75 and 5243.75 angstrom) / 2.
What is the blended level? 32.6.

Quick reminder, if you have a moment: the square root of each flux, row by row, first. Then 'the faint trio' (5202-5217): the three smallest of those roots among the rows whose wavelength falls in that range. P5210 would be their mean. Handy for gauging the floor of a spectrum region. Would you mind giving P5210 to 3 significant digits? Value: 5.46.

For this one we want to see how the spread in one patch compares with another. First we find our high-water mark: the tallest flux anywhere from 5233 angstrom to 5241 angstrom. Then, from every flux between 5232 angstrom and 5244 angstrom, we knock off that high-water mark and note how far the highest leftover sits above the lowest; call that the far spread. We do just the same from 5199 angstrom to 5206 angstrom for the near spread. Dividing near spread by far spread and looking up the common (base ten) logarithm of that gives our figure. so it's -0.14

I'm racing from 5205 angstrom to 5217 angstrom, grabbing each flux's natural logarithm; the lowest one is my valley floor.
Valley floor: 3.39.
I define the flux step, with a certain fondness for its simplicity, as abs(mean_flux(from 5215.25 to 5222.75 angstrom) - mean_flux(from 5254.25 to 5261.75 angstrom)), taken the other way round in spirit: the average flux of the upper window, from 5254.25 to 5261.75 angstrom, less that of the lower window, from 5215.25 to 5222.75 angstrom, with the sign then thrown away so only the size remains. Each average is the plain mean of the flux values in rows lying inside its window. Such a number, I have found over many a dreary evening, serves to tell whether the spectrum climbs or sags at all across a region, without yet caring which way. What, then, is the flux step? 2.3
